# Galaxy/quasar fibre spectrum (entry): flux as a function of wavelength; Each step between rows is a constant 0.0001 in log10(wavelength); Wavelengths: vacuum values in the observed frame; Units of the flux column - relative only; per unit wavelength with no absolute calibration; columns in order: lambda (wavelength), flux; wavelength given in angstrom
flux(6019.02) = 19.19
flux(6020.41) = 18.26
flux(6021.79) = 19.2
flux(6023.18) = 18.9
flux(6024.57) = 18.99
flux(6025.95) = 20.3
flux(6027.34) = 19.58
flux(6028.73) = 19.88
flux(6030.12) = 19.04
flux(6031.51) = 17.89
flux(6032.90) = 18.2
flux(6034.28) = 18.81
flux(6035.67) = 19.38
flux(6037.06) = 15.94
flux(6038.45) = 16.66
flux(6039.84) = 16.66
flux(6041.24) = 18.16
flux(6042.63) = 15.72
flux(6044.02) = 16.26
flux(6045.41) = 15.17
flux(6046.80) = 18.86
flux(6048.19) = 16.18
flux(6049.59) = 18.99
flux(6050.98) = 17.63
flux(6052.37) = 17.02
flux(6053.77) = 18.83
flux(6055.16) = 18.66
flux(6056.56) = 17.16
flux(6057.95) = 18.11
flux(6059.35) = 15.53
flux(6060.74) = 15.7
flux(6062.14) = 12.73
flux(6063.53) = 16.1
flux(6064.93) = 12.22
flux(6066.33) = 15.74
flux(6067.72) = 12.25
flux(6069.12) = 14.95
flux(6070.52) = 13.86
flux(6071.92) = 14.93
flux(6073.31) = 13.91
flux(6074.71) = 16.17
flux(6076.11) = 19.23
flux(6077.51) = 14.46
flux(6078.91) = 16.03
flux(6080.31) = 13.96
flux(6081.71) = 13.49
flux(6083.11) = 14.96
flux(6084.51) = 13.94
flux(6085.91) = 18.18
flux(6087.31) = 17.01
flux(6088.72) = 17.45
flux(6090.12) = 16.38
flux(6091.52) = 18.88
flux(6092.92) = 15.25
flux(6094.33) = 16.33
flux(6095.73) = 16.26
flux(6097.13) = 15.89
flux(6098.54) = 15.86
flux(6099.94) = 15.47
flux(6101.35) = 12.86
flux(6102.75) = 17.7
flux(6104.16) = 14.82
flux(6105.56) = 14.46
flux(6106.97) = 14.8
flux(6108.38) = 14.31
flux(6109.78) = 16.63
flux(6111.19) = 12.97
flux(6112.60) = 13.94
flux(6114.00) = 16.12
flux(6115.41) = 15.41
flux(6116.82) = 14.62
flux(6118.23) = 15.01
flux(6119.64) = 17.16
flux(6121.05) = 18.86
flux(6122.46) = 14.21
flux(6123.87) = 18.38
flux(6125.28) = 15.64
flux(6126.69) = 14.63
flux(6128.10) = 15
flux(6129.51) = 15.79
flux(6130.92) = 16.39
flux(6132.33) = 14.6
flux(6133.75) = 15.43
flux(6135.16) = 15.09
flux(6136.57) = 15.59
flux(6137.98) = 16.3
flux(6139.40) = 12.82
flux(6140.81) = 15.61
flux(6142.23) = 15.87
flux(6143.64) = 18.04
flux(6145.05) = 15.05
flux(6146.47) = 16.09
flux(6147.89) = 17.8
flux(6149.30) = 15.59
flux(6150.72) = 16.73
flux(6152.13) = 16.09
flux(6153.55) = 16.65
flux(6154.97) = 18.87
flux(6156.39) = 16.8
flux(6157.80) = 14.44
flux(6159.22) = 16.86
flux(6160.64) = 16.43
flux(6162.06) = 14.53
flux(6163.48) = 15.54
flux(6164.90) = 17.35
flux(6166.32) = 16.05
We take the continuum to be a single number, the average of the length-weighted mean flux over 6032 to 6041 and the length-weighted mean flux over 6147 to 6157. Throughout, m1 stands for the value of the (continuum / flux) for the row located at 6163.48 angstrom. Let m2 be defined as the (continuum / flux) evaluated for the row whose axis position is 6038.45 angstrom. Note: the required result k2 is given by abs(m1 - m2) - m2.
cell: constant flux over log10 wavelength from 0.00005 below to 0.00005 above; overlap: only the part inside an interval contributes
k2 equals -0.96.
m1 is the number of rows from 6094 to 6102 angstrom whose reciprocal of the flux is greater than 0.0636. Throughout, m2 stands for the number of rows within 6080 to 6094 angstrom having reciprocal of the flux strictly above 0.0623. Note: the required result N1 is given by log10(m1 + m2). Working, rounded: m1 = 2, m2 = 5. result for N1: 0.85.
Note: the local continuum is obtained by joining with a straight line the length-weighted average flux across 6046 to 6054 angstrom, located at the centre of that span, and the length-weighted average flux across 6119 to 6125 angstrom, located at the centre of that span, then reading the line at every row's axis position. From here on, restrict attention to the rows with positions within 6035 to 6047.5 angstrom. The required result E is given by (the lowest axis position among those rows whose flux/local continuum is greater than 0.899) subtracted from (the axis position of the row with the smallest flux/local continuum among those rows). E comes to 9.7 angstrom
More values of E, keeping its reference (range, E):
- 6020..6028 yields 0.0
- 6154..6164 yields 2.8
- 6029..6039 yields 6.9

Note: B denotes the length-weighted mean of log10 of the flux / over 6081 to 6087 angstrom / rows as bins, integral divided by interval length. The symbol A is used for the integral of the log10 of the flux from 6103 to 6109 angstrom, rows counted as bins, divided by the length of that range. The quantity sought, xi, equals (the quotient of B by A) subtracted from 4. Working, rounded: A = 1.17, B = 1.18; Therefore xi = 2.99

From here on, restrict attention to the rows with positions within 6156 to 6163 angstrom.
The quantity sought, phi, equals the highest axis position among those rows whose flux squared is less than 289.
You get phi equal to 6162.06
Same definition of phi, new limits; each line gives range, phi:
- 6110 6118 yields 6116.82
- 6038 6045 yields 6044.02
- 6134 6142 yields 6140.81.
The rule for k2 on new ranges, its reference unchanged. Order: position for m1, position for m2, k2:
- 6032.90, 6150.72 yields -0.95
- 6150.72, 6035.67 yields -0.75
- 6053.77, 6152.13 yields -0.92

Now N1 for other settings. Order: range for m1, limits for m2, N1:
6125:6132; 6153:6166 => 0.78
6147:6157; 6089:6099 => 0.60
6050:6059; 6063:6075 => 0.85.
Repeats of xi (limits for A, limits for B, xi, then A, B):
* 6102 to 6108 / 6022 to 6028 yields 2.91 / 1.18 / 1.29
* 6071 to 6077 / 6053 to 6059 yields 2.95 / 1.20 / 1.25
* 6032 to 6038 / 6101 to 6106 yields 3.06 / 1.26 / 1.18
